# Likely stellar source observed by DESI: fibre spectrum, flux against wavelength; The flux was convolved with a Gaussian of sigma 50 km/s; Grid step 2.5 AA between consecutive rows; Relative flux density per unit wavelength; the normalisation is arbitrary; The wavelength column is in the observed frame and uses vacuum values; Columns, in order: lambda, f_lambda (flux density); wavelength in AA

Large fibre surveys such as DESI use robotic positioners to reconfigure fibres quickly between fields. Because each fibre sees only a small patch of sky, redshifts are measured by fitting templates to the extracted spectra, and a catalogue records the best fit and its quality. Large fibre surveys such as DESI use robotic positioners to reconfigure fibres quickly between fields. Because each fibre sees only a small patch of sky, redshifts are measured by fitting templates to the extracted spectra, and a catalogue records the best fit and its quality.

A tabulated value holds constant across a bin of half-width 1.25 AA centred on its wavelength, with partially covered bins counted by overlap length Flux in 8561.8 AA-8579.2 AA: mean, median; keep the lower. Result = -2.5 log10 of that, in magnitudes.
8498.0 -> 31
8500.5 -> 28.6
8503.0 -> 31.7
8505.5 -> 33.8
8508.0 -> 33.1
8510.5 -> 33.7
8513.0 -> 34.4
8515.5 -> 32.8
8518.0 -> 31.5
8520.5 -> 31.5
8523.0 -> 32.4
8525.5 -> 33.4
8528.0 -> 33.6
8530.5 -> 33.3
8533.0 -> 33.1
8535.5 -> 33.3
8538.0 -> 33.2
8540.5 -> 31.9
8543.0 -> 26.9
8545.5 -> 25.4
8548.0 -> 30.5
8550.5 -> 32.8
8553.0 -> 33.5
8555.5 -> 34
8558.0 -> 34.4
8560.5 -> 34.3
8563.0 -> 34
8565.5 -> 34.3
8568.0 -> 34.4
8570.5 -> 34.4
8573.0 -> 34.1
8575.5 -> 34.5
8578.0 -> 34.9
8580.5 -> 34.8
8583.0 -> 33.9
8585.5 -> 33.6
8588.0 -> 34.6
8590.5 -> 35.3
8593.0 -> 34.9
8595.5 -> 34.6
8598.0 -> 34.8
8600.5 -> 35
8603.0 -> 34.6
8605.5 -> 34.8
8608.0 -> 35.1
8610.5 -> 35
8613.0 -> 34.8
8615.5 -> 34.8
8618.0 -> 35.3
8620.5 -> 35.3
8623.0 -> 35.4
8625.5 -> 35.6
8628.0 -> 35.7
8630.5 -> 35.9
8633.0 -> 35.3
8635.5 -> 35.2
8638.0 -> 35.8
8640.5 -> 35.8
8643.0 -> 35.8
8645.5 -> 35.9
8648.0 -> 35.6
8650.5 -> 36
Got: -3.84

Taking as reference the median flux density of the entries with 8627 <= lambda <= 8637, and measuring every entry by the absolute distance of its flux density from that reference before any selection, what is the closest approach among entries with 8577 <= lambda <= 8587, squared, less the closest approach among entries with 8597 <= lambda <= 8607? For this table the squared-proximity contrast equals 0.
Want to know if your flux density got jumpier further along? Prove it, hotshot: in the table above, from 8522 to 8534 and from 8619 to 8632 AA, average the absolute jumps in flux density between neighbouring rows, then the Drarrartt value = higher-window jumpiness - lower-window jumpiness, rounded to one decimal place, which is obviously -0.3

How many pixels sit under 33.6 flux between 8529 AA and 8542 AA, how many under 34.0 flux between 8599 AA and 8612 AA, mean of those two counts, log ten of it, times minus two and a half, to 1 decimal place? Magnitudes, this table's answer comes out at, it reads -1.0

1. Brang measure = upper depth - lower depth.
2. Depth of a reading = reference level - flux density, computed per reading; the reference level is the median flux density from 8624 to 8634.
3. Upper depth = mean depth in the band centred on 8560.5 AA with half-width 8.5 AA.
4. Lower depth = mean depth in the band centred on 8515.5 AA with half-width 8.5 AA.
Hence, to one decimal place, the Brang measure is -1.4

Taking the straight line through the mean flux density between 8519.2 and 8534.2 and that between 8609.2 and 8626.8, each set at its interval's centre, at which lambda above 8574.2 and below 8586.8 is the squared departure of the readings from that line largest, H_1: 8585.5 AA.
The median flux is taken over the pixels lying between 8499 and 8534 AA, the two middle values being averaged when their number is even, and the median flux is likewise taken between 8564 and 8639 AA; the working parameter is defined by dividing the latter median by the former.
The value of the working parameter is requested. 1.05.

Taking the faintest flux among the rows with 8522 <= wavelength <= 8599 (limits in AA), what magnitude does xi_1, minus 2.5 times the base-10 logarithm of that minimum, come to -3.51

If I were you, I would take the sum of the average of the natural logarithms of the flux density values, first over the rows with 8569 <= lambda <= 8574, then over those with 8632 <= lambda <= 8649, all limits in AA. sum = 7.11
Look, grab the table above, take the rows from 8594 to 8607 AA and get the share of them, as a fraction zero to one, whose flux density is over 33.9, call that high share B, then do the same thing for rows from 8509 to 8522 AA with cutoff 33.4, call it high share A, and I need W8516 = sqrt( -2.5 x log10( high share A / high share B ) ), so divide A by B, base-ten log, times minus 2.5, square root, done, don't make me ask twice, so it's 1.00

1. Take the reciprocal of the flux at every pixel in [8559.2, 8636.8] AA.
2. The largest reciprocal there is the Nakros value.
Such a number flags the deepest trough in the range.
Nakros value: 0.0298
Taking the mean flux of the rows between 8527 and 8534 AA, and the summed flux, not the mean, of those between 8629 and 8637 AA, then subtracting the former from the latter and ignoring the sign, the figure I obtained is 73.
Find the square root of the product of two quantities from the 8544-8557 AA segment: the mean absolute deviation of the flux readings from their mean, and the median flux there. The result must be 9.3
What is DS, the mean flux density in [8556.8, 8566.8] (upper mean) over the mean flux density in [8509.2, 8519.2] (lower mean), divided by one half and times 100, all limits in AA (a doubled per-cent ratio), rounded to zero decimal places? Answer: 207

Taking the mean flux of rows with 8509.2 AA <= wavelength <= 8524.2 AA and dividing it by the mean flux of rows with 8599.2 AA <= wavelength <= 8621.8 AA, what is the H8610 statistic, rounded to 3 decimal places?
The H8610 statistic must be 0.936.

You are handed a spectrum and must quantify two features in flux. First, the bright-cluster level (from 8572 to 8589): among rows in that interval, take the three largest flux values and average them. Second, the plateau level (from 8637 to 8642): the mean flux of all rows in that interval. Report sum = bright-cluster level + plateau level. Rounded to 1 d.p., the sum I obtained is 70.6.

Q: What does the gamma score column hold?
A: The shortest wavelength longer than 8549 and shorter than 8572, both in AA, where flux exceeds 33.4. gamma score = 8553.0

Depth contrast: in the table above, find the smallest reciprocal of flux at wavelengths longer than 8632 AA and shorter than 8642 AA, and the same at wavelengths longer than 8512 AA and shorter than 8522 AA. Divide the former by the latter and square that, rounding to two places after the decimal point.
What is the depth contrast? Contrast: 0.92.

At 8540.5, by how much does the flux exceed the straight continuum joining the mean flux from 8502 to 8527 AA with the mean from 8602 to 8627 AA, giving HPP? -1.5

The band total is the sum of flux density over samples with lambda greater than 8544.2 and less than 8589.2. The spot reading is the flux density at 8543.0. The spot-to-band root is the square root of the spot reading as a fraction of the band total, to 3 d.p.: 0.211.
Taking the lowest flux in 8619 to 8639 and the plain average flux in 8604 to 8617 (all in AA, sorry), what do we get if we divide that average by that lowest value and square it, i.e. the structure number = 0.983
